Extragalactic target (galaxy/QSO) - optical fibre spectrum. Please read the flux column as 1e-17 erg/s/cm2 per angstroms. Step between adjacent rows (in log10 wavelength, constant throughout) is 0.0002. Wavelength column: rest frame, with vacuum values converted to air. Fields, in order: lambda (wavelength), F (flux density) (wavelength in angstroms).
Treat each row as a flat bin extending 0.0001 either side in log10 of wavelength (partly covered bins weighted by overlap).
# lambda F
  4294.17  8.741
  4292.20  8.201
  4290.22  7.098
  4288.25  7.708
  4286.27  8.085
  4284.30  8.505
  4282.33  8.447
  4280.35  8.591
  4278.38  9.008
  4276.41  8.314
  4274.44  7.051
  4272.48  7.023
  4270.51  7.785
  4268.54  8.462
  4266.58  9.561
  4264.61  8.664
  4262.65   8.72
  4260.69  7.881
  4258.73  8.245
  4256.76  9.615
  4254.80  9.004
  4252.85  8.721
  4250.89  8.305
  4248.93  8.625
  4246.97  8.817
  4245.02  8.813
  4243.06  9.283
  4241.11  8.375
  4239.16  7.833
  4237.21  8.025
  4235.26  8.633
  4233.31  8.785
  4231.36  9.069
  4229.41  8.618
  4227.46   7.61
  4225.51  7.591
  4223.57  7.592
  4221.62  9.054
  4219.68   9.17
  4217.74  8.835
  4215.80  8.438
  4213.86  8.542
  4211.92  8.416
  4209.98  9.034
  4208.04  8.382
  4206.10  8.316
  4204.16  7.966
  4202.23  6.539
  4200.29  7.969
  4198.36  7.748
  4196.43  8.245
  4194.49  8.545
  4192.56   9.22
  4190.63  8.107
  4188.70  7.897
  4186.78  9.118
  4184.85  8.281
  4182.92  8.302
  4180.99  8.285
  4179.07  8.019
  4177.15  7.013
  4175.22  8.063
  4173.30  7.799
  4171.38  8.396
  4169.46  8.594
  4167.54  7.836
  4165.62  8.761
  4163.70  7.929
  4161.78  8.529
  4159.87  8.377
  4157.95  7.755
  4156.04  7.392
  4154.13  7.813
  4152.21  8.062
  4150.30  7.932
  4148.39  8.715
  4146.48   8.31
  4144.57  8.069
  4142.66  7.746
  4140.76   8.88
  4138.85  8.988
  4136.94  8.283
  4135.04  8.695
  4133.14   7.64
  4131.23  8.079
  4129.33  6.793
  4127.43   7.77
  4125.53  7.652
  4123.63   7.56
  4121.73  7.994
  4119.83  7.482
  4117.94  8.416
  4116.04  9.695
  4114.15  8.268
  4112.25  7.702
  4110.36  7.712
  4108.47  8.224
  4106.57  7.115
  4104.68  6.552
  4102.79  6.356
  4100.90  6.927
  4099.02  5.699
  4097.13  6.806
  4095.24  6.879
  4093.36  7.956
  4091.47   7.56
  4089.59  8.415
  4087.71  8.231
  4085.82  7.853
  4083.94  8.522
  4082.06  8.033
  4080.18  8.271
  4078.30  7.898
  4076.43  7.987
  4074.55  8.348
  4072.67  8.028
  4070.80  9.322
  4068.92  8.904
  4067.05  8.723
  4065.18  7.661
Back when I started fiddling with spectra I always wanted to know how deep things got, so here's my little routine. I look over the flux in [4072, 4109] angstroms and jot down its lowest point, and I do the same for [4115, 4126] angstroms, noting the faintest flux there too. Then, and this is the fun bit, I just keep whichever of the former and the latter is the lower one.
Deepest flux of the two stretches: 5.7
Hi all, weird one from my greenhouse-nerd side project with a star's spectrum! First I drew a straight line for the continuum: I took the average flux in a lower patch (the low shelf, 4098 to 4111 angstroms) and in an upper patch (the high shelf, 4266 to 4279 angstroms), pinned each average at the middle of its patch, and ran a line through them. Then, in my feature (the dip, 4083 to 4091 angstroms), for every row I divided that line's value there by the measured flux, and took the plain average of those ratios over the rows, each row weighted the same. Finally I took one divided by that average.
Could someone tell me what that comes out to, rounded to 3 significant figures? 1.21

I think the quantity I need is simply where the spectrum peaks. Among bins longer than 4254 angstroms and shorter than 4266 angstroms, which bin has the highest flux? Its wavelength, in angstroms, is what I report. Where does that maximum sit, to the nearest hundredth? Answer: 4256.76 angstroms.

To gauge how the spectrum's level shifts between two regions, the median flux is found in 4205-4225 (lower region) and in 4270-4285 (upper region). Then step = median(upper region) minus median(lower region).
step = -0.11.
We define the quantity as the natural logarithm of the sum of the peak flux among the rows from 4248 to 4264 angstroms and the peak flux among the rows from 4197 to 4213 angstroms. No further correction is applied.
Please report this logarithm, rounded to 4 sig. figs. 2.926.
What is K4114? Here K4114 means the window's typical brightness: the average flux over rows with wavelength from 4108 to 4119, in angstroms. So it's 8.34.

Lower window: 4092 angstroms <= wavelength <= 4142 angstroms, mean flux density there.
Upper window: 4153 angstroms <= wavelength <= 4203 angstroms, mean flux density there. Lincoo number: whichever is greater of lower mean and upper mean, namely 8.10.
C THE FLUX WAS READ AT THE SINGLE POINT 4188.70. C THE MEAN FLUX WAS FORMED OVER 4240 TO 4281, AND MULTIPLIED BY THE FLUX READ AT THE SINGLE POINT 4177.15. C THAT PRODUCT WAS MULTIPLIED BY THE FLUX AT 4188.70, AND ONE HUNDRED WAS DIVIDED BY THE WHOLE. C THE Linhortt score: 0.212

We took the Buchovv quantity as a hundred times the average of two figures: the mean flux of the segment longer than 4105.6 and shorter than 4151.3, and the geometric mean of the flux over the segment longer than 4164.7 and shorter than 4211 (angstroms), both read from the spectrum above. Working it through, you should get 812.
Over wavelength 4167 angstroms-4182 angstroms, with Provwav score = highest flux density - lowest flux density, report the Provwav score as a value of 1.6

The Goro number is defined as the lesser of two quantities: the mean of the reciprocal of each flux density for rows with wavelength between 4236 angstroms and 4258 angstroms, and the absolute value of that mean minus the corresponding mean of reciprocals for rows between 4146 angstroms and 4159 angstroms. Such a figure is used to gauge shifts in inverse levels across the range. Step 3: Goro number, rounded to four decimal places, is 0.0097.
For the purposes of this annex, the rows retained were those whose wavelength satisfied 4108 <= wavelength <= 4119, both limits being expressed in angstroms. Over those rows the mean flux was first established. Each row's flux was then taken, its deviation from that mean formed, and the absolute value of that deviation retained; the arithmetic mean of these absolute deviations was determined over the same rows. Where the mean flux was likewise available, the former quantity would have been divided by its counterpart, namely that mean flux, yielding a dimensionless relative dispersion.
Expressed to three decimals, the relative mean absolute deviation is 0.058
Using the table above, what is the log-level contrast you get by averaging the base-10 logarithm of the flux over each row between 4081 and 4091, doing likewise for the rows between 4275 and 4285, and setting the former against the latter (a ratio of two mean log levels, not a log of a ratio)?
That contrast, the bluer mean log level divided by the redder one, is 0.98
